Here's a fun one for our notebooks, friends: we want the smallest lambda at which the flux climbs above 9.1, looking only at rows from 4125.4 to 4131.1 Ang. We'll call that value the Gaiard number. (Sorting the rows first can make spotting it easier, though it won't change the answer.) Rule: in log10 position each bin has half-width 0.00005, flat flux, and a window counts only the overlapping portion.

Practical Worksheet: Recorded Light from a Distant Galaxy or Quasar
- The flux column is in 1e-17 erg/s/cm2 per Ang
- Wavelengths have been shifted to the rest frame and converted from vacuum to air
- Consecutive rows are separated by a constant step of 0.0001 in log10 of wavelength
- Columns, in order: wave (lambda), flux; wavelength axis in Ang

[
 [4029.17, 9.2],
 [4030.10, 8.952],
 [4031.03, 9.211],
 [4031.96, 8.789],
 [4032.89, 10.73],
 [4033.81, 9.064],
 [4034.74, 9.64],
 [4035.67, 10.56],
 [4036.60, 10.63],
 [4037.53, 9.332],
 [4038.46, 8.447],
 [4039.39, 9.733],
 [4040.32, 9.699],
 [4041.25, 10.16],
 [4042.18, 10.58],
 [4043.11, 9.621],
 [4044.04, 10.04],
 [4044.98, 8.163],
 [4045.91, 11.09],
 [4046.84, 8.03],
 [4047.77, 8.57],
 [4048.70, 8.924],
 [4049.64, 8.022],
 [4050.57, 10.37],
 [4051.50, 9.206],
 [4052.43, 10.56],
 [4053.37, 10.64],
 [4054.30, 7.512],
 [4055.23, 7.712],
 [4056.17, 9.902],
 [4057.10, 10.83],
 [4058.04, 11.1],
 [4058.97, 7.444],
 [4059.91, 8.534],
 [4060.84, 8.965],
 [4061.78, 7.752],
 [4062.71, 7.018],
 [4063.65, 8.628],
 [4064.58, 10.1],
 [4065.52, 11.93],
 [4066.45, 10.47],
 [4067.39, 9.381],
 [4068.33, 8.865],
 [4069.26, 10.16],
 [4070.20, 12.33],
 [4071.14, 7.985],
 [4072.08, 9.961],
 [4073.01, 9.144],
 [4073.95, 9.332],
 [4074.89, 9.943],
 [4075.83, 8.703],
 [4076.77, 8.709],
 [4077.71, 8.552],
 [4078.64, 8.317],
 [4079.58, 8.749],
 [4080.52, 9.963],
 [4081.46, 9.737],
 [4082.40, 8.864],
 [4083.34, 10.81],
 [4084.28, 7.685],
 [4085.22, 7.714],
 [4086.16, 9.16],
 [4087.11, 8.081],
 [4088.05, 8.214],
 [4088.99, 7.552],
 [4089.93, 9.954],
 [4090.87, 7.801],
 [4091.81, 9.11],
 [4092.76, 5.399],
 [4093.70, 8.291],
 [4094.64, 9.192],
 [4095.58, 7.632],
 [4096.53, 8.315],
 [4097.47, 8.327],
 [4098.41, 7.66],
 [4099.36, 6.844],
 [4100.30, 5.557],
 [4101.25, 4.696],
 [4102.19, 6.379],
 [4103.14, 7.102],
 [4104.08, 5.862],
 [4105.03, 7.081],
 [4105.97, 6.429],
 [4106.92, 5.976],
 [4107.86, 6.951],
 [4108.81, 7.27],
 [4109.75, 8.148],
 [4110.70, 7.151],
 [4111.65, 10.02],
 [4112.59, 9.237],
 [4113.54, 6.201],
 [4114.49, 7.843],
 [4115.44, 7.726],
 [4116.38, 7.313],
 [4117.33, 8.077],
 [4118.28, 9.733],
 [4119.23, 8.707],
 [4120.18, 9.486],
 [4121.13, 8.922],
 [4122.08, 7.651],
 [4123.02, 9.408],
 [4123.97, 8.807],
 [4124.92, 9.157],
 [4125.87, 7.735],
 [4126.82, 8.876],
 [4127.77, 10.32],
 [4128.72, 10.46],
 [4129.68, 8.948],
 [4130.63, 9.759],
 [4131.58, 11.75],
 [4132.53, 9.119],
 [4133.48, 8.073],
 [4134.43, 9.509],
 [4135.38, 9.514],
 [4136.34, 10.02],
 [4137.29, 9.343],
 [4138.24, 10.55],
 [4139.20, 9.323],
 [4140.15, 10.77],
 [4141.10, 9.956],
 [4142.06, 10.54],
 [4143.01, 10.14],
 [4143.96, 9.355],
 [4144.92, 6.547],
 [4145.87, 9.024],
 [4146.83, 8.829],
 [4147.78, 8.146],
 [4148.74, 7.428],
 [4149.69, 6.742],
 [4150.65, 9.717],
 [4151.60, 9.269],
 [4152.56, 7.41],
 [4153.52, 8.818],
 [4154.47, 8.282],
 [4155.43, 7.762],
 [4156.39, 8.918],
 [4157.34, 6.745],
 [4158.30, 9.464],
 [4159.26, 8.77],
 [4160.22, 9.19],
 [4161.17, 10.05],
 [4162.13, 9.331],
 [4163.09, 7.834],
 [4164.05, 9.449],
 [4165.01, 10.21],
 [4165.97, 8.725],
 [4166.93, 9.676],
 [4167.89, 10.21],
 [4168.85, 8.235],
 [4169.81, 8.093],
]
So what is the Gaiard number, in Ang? 4127.77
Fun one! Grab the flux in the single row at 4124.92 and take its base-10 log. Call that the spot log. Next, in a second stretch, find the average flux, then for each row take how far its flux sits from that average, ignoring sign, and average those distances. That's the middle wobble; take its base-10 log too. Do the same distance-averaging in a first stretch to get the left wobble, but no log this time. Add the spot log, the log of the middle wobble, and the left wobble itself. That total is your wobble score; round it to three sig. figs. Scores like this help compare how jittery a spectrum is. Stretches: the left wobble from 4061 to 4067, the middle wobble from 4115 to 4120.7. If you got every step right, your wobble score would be 2.38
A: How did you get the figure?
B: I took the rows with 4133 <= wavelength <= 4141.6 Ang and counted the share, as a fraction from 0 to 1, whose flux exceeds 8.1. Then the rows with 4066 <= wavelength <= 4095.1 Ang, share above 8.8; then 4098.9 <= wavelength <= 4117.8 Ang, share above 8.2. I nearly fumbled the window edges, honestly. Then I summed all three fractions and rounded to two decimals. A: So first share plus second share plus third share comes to 1.54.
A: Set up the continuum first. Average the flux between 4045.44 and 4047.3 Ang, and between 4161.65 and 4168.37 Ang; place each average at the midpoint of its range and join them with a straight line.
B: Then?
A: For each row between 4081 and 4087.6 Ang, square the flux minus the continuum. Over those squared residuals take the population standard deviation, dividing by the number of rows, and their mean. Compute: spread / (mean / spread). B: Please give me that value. 1.1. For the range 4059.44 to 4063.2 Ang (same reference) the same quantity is 2.0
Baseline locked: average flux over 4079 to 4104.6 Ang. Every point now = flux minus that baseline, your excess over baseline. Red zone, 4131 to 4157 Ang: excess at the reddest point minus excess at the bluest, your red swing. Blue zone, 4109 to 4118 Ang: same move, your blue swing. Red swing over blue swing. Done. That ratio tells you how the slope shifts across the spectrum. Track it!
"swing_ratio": 39.9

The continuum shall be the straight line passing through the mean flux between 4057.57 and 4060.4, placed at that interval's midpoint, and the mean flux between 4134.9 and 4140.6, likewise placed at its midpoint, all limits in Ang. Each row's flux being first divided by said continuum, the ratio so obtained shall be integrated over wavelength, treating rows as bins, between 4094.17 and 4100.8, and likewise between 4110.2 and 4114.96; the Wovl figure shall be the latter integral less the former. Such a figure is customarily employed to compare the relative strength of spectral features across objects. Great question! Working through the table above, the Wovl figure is -1.4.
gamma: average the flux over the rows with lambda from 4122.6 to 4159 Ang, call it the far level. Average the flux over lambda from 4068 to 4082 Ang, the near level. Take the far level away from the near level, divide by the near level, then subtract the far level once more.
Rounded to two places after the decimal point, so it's -9.03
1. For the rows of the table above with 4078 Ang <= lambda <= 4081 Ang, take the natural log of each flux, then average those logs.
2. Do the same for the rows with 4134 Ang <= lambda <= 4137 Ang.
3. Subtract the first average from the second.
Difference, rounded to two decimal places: 0.07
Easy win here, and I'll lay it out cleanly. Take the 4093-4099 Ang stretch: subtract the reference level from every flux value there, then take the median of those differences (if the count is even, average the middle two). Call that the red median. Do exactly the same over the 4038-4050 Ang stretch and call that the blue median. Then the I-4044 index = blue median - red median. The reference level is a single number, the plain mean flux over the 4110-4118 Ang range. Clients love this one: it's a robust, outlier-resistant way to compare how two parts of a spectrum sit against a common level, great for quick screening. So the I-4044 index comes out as 1.3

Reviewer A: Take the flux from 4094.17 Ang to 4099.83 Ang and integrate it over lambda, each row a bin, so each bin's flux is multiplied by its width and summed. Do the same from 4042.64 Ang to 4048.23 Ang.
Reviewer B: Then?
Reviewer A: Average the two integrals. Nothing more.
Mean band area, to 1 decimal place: 48.5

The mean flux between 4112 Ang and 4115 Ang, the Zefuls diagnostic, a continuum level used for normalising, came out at 7.8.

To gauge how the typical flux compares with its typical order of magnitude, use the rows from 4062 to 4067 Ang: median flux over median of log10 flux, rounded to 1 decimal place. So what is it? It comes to 10.1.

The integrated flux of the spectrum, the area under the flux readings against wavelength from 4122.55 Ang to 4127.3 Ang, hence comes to 42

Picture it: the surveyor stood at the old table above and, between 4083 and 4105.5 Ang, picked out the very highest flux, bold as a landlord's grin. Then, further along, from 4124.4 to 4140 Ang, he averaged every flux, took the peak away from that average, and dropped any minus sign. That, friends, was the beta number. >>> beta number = 1.3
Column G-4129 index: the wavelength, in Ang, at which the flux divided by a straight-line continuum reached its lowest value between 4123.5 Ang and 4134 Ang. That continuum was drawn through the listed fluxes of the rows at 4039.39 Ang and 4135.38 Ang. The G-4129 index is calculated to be 4125.87 Ang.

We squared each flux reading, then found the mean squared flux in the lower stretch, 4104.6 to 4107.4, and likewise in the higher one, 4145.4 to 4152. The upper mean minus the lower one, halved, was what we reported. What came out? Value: 15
